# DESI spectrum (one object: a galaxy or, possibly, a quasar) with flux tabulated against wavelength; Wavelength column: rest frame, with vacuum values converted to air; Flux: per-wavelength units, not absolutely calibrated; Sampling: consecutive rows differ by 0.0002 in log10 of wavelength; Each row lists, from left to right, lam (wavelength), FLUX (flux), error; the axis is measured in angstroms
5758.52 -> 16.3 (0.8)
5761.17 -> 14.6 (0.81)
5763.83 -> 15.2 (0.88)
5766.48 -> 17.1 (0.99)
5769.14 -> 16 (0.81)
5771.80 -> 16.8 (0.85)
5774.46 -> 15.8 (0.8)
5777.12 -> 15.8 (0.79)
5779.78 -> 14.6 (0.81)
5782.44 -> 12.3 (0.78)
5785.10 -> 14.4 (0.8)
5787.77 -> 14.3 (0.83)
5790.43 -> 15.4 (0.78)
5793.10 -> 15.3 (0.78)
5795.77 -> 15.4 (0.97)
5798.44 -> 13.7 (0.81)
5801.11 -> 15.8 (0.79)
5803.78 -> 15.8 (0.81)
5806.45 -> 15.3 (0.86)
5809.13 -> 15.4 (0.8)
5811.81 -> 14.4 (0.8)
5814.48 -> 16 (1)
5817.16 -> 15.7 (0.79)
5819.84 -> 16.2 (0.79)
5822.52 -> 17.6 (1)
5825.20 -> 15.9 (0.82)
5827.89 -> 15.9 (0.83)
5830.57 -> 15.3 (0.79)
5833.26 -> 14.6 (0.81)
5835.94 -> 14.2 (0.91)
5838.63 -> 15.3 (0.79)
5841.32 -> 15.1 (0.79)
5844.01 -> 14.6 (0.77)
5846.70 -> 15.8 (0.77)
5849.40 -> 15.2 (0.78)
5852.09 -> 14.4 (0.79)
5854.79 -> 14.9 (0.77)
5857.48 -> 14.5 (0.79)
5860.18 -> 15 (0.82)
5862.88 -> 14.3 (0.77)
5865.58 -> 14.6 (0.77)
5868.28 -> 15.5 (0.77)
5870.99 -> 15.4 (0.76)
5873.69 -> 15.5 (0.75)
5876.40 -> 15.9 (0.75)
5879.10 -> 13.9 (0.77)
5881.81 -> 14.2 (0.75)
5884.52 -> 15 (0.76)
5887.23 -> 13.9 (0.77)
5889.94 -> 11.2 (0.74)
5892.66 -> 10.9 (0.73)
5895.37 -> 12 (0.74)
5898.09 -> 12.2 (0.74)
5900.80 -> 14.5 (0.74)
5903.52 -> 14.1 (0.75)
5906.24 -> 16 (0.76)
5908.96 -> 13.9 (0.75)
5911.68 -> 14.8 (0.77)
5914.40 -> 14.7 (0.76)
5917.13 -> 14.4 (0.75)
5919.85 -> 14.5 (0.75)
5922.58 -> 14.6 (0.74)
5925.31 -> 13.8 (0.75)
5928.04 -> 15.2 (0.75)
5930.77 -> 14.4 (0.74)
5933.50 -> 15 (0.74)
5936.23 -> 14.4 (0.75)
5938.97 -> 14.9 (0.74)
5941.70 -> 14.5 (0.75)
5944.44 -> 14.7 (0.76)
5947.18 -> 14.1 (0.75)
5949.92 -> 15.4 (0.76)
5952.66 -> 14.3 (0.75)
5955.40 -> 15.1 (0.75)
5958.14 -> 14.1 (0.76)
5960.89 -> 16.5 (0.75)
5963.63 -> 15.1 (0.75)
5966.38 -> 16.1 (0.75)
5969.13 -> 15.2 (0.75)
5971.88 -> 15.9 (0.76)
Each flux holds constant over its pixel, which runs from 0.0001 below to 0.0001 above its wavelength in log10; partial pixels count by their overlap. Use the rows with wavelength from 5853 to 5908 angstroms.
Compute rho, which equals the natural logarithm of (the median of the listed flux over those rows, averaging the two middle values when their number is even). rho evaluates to 2.67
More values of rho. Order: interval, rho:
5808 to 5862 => 2.72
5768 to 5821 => 2.73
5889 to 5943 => 2.67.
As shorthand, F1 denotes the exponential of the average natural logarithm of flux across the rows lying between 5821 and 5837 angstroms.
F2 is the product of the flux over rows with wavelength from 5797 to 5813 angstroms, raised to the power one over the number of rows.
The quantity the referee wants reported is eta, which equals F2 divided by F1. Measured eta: 0.968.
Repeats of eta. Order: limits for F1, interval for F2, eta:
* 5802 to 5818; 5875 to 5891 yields 0.904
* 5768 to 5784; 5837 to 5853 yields 0.995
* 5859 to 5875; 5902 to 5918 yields 0.973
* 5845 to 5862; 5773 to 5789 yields 0.968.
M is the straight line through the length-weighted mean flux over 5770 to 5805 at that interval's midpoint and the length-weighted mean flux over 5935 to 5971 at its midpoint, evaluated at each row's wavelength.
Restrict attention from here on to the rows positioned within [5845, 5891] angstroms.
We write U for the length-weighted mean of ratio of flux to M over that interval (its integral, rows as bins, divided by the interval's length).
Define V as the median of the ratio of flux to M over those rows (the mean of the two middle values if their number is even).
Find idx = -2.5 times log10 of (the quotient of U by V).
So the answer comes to 0.02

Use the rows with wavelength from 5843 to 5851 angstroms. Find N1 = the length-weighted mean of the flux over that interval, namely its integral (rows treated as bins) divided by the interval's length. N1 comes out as 15.2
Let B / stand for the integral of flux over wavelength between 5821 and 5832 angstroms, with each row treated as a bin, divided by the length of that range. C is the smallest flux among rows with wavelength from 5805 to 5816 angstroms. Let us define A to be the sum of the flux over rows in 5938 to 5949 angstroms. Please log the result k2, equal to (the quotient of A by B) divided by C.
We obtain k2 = 0.250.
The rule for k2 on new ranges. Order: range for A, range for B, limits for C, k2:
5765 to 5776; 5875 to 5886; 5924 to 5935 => 0.323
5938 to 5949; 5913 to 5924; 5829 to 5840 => 0.282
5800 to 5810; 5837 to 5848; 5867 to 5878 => 0.267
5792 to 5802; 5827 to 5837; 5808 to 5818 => 0.279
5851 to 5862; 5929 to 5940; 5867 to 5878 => 0.260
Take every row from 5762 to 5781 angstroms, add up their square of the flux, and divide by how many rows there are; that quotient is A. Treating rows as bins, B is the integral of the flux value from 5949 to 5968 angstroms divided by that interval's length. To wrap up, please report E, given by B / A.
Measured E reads 0.060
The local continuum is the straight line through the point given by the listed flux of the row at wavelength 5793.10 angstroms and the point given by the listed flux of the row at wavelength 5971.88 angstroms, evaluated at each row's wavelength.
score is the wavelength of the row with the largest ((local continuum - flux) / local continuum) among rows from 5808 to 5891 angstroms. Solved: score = 5889.94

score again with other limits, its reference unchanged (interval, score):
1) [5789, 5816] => 5798.44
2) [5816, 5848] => 5835.94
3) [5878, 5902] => 5892.66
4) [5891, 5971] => 5892.66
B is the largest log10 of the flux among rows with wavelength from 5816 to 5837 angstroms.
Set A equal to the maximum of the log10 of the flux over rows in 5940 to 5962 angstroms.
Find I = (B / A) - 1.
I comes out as 0.023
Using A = 1.22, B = 1.25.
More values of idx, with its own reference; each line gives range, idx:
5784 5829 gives 0.00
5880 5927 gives 0.03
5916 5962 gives -0.01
